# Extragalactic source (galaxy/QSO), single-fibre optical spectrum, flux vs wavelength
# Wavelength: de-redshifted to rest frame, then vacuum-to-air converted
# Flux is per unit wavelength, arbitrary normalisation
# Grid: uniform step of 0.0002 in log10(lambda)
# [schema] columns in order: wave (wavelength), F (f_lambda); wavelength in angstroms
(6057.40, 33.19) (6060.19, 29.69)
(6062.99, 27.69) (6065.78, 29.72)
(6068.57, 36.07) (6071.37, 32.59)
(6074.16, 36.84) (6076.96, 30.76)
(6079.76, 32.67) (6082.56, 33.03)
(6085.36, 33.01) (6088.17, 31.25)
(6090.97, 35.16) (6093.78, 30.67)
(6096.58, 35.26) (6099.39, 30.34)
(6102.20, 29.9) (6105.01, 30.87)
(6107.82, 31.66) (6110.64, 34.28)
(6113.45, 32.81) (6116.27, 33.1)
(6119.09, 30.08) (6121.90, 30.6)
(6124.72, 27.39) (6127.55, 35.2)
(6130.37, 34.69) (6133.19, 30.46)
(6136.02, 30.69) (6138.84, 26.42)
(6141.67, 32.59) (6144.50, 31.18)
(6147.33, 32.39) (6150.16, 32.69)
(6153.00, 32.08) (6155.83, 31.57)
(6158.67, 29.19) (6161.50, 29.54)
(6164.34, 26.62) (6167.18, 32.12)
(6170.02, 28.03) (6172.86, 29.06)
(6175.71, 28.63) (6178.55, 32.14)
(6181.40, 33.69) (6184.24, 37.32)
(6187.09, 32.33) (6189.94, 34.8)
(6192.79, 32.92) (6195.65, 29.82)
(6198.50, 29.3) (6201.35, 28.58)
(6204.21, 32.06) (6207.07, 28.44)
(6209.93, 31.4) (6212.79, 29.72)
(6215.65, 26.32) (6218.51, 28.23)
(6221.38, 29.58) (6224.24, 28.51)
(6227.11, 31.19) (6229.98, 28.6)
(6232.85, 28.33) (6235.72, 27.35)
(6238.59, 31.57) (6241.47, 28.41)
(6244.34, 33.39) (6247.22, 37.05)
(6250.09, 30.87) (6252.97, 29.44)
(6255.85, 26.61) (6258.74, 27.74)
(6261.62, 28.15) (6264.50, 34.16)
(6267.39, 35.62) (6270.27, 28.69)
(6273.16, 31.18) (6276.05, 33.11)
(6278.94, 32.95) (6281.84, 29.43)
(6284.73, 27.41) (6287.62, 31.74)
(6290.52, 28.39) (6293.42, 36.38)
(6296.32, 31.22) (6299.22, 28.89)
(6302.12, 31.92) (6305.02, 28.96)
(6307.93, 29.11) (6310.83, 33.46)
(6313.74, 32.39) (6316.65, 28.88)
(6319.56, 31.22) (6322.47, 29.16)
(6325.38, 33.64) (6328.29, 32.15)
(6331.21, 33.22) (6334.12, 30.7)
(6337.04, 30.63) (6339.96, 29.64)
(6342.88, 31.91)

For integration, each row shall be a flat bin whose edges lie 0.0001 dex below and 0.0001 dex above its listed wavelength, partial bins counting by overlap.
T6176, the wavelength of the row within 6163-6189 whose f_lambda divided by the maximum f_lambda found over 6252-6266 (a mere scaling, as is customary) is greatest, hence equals 6184.24 angstroms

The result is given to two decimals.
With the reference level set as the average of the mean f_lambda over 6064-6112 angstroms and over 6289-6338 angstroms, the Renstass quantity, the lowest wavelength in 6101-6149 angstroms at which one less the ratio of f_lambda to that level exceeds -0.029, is 6102.20 angstroms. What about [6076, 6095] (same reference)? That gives 6076.96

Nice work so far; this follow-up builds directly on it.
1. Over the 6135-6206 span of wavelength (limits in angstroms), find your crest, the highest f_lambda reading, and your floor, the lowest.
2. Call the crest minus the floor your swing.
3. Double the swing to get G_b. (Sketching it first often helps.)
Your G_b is 21.8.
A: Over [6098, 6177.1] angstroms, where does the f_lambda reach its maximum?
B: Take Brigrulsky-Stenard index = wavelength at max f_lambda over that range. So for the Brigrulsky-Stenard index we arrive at 6127.55 angstroms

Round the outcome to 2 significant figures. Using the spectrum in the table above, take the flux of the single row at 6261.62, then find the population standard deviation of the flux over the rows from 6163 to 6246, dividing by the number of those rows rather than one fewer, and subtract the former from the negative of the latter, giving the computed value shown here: -31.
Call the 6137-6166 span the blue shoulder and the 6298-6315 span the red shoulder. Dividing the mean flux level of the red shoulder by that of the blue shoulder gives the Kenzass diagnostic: 1.012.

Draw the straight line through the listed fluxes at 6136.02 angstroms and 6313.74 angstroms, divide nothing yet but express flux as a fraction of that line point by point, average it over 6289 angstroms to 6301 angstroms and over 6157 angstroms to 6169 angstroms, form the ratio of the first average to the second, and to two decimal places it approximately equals 1.02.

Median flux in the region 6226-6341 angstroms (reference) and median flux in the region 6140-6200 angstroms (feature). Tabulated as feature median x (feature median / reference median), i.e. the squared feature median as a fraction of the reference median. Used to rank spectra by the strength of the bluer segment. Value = 33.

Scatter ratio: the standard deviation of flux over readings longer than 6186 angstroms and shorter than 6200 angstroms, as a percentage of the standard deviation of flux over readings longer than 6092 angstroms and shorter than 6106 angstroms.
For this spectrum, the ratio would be 104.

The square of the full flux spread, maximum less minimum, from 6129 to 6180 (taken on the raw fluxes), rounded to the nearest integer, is 68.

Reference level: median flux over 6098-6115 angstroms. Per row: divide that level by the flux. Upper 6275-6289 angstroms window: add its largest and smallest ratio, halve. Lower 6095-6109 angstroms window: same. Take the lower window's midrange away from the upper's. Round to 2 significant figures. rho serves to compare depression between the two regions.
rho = 0.076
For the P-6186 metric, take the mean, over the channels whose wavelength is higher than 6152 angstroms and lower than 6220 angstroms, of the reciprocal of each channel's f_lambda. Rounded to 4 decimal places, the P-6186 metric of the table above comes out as 0.0329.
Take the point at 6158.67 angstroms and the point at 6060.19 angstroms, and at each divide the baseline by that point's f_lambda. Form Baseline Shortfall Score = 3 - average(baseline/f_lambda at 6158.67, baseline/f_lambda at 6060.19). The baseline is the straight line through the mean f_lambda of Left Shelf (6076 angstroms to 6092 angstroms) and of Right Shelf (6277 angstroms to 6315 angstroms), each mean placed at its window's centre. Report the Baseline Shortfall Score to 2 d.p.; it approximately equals 1.90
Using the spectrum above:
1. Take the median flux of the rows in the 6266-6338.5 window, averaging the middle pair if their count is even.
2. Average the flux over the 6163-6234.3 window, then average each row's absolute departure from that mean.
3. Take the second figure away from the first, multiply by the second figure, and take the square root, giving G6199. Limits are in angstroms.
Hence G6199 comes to 7.9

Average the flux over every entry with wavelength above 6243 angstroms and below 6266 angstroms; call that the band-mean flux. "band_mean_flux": 30.9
